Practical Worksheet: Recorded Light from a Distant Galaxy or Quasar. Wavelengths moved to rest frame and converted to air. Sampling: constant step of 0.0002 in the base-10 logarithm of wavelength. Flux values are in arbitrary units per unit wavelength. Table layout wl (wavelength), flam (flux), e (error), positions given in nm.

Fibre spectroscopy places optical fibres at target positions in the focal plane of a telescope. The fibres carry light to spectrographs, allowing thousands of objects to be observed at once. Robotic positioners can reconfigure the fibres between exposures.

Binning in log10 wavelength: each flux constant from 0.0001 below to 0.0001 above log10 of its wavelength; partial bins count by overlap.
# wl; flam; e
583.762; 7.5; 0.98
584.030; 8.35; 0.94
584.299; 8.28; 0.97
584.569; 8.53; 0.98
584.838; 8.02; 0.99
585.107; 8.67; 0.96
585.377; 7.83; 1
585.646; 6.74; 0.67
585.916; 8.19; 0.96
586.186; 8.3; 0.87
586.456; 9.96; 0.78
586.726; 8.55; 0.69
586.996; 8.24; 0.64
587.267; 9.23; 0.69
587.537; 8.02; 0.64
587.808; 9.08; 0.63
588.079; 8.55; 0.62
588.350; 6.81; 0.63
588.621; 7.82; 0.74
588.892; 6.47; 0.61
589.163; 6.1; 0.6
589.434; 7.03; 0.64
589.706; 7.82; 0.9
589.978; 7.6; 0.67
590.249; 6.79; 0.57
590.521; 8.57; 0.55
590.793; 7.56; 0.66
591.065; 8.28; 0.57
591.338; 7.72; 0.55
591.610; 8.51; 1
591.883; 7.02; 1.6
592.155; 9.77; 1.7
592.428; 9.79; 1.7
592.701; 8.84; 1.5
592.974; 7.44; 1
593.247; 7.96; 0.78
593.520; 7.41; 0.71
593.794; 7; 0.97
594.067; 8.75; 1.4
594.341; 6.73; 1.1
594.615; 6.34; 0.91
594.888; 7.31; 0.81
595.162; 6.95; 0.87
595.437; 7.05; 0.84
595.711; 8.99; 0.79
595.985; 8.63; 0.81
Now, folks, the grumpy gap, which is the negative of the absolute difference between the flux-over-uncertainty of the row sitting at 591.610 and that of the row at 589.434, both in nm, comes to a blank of -2.5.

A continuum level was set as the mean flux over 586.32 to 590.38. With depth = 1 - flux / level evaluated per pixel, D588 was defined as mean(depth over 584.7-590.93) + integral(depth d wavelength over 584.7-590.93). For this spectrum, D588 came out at -0.04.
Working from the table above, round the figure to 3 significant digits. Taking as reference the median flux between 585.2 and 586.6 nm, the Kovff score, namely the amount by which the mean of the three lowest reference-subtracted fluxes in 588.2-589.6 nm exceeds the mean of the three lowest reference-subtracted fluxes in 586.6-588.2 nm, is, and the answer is -1.81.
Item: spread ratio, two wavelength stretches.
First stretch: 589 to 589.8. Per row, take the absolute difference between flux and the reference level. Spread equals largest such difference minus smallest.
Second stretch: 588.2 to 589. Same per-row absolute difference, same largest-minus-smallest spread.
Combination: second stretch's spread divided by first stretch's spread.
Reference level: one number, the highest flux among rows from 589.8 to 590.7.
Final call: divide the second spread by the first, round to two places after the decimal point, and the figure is 0.78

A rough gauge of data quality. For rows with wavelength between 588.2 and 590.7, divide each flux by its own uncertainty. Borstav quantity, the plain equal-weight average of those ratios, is 11.2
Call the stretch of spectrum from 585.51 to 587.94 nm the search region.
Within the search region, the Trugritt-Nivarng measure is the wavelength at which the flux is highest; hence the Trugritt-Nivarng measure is 586.456 nm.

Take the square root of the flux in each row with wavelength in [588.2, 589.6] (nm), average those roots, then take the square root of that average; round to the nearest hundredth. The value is 1.62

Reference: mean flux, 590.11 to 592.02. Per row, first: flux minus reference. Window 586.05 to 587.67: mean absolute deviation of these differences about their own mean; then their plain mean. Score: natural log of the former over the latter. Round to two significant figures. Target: -0.47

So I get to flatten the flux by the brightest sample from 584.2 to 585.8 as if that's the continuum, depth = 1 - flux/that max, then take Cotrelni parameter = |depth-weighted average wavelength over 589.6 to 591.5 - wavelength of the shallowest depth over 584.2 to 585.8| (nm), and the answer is 5.34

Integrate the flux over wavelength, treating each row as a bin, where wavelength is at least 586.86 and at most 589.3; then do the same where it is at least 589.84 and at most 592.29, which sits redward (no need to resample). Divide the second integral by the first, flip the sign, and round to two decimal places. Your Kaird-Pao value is -1.03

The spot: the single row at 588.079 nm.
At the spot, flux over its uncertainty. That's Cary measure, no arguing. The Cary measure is 14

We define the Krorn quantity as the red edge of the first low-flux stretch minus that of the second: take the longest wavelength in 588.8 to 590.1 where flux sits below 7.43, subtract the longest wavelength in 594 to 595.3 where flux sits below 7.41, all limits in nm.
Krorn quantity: -5.73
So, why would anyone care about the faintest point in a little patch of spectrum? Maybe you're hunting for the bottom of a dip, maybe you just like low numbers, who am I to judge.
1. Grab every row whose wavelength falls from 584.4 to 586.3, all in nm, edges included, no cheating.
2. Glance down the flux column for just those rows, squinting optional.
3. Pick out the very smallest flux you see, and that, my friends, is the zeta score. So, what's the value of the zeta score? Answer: 6.74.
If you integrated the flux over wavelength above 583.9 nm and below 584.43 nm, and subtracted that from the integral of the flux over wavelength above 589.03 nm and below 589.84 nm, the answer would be 1.2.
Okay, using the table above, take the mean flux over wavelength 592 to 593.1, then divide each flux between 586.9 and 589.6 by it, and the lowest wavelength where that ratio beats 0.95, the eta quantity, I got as 587.267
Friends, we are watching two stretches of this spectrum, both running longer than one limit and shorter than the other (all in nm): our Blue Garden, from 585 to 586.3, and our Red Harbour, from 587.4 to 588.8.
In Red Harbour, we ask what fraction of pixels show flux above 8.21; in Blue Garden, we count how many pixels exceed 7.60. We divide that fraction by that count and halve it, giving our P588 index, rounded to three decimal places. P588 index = 0.050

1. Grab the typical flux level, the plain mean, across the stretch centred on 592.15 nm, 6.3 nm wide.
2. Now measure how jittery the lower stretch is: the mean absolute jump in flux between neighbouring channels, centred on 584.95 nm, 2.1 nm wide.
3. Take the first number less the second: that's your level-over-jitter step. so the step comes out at 7.01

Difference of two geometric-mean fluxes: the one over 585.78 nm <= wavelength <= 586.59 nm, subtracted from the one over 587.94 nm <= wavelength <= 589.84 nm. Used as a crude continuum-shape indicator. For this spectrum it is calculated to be -1.6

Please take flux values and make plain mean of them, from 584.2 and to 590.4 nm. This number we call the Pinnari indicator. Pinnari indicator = 7.94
